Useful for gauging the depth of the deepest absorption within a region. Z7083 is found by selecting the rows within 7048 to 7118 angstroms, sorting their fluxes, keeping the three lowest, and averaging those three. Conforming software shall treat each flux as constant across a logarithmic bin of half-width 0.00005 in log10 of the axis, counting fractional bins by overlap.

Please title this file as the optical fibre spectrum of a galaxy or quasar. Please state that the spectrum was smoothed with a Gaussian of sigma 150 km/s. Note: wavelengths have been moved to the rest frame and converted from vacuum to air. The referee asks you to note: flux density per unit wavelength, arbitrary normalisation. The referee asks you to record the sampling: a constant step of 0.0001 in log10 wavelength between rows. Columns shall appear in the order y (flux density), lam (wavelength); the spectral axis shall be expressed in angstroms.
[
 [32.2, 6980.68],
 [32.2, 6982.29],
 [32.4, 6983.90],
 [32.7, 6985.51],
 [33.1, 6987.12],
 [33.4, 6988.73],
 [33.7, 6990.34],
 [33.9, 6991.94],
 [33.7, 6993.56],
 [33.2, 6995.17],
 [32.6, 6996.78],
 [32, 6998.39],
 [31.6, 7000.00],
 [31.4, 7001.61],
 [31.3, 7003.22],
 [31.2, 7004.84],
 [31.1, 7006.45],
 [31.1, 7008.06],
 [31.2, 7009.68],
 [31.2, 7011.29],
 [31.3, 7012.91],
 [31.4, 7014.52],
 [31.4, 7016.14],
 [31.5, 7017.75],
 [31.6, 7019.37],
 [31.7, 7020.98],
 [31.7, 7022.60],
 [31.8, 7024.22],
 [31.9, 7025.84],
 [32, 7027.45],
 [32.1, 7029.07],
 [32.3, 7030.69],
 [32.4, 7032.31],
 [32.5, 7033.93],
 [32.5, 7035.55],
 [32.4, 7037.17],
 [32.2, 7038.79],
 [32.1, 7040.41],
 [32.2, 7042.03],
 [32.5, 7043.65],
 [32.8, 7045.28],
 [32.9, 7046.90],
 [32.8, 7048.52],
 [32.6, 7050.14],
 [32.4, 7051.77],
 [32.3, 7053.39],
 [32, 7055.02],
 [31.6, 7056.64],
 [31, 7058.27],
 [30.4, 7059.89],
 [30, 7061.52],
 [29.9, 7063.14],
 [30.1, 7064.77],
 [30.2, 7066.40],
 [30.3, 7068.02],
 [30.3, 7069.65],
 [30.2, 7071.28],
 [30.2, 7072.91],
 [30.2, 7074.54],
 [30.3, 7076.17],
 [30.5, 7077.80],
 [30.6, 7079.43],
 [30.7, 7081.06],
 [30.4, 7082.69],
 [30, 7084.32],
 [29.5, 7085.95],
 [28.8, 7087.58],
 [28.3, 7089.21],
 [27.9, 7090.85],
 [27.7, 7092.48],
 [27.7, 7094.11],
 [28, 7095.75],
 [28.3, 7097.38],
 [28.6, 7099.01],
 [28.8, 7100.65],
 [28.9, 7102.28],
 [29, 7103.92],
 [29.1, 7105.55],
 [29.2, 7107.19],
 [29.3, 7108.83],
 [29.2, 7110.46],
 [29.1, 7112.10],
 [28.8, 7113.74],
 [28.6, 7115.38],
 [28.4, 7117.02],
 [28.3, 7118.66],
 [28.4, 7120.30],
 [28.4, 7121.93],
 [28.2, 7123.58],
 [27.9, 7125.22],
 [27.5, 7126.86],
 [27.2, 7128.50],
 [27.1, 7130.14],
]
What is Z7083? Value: 28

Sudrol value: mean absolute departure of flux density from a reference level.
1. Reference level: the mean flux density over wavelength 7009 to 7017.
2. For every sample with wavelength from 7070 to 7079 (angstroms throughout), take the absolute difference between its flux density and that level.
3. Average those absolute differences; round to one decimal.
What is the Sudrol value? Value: 1.0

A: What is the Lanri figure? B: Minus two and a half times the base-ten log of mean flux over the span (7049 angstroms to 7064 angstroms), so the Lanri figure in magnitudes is -3.74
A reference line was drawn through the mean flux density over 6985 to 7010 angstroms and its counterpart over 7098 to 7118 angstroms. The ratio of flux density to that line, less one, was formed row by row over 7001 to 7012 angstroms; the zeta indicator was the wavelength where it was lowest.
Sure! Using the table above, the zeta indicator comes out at 7006.45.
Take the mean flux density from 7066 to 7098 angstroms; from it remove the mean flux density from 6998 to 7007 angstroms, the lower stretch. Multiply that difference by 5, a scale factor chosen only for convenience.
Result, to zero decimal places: -10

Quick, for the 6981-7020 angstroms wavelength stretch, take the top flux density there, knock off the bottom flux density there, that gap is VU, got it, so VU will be 2.8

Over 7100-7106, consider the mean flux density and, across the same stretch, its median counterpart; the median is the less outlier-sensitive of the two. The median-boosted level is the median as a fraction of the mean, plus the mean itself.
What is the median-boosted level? 30.0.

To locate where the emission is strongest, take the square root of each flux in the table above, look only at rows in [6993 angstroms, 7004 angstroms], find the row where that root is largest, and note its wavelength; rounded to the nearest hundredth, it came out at 6993.56 angstroms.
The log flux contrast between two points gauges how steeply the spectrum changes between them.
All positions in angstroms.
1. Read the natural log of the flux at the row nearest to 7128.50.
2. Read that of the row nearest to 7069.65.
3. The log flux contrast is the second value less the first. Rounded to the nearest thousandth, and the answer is 0.108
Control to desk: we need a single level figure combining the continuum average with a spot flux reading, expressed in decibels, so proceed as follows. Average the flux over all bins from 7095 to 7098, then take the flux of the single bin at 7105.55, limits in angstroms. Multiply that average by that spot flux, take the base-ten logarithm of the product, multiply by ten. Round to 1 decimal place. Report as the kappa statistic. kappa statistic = 29.1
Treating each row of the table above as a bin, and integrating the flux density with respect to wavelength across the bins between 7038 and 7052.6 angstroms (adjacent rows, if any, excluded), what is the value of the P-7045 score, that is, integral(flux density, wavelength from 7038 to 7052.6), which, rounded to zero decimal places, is 475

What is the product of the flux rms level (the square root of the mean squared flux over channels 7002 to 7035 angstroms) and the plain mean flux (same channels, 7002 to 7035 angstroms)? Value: 1001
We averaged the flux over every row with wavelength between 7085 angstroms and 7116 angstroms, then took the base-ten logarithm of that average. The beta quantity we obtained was 1.46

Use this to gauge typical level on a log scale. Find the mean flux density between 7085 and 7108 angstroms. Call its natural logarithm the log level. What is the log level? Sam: 3.35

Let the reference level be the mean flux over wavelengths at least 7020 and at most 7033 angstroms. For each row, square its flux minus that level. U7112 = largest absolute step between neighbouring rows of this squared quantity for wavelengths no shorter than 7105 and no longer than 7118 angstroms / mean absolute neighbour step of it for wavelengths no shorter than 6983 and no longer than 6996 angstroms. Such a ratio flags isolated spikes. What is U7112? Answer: 2.2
